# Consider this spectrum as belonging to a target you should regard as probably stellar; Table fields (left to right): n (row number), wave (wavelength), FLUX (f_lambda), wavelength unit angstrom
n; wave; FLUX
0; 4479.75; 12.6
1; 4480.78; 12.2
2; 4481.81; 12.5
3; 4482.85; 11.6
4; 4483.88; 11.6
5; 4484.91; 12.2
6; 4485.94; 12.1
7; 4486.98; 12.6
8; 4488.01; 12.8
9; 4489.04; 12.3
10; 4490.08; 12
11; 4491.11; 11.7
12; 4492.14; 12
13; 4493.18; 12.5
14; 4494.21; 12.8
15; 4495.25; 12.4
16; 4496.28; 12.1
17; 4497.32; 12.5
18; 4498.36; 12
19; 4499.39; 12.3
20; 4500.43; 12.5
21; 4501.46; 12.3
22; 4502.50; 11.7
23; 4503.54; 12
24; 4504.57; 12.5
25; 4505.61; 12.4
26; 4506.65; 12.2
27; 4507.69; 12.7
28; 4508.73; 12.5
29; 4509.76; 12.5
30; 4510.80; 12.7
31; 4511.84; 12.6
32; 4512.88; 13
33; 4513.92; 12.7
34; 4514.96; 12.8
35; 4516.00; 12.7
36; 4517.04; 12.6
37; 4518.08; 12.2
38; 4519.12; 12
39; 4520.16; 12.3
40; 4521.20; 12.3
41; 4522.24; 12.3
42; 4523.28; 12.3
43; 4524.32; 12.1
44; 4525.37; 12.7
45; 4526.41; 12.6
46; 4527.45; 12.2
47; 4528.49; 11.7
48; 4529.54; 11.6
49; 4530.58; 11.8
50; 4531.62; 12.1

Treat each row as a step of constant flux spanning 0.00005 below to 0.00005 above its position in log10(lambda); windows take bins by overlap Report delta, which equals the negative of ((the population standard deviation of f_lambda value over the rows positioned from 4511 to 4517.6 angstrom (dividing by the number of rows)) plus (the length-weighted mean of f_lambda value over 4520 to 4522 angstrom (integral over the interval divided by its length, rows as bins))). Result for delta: -12.5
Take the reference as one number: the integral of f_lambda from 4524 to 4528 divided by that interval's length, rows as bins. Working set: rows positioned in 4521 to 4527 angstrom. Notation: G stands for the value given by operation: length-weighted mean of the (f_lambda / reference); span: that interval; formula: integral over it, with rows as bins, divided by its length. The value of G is 1.00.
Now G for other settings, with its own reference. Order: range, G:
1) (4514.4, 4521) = 1.00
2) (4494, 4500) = 0.99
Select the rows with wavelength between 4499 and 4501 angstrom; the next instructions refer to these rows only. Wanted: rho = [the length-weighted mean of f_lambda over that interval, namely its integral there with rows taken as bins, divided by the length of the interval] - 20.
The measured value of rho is -7.6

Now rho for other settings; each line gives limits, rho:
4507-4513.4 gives -7.3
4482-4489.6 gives -7.8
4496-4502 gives -7.7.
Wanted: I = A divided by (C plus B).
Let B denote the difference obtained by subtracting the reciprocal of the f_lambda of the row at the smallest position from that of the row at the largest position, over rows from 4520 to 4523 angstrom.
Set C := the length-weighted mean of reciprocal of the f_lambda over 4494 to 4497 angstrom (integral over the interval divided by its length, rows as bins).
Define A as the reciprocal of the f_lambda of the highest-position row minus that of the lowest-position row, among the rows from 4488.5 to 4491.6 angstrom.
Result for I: 0.05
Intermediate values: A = 0.004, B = 0.000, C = 0.0806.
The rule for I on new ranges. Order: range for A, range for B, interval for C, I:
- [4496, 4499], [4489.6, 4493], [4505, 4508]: 0.01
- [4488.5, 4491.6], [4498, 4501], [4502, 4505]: 0.05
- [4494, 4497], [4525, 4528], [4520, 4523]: 0.05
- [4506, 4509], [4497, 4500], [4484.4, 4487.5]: -0.02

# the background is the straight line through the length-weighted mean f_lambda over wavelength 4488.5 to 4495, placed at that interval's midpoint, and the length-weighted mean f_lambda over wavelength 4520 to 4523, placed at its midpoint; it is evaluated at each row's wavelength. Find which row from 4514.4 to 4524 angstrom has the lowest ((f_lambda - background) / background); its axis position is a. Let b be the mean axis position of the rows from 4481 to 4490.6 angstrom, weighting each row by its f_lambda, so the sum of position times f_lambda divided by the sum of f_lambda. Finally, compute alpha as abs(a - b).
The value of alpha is 33.1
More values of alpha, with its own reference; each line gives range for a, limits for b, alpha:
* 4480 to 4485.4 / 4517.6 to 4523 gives 36.3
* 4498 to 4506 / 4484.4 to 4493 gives 14.0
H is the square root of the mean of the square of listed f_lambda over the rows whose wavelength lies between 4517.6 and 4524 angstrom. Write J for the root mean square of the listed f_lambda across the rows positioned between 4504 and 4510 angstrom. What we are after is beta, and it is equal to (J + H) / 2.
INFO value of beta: 12.35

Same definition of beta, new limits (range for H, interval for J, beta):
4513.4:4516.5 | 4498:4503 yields 12.45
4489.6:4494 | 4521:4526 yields 12.20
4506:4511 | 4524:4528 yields 12.46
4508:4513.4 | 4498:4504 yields 12.40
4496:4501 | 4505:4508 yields 12.36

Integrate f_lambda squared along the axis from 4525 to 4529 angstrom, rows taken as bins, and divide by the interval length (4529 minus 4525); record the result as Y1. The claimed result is 151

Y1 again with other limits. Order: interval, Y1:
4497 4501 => 152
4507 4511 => 158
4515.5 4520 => 153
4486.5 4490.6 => 155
